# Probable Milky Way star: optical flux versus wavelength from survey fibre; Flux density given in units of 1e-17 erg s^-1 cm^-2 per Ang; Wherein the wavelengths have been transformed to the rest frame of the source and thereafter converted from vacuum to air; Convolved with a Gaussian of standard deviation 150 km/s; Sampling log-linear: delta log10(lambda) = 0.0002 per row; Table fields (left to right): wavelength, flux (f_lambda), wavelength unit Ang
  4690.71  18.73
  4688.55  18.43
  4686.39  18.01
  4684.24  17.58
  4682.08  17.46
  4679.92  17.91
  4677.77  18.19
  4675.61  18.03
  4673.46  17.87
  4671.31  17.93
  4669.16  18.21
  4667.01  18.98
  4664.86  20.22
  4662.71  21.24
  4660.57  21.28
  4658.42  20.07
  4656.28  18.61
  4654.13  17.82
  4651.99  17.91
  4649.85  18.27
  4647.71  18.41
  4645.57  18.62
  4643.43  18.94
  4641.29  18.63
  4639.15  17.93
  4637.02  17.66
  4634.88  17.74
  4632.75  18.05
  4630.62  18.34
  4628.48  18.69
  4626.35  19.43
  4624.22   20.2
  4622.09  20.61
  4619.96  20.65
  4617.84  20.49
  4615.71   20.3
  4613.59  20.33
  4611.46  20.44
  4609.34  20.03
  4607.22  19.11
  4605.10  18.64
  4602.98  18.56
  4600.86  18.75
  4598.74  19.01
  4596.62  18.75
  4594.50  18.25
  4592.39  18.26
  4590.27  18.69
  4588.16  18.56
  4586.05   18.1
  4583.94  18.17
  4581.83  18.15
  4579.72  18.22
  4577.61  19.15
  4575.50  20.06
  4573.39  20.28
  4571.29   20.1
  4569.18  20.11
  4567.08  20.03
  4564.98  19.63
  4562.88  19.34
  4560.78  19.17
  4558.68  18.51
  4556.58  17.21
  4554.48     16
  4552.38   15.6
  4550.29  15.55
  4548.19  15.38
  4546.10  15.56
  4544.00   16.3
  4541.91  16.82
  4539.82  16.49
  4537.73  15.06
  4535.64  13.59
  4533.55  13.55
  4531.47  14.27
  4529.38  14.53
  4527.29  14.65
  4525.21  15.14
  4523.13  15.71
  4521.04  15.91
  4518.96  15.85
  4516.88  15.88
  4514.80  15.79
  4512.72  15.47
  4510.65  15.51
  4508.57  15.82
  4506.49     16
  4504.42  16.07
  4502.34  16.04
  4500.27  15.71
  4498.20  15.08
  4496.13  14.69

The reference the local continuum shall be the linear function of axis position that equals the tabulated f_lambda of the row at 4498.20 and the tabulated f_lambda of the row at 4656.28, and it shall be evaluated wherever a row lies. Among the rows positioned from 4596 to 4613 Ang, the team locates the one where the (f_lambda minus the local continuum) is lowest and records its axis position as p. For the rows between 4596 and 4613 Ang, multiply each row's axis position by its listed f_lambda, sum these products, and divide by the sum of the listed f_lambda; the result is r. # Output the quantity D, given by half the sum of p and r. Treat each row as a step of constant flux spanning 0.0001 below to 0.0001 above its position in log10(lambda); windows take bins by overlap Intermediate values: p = 4602.98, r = 4604.2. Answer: 4603.6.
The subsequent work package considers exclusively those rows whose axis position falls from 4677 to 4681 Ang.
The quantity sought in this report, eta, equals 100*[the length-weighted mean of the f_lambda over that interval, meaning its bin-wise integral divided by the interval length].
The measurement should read 1805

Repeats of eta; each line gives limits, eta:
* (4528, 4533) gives 1433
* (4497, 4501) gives 1535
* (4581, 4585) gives 1817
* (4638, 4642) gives 1825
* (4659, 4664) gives 2110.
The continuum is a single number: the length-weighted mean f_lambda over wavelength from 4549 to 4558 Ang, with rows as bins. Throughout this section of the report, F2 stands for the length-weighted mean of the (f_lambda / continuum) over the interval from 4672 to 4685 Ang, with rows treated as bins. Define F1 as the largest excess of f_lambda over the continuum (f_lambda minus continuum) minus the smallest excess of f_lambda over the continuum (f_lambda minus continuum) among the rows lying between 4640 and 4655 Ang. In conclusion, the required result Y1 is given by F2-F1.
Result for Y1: 0.0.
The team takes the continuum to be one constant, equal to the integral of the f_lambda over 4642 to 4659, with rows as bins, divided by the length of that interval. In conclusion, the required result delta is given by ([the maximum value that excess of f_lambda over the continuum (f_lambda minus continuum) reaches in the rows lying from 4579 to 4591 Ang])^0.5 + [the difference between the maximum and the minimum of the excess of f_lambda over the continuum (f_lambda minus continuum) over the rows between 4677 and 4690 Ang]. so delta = 1.4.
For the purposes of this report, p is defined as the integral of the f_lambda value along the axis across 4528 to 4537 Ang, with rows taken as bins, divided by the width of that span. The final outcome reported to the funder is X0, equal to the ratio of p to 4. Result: 3.51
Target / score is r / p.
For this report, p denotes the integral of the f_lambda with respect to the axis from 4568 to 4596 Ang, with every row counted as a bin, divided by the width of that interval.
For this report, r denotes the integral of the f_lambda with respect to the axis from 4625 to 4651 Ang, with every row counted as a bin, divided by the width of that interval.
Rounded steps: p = 18.9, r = 18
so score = 1.0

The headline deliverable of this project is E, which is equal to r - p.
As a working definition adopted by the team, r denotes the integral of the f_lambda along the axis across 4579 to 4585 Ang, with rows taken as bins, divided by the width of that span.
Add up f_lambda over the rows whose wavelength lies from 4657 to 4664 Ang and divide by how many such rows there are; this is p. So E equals -2.7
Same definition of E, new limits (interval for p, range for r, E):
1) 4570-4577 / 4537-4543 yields -4.0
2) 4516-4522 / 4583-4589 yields 2.4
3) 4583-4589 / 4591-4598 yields 0.2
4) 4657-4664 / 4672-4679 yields -2.8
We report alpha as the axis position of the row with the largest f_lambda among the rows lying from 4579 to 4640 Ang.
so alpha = 4619.96 Ang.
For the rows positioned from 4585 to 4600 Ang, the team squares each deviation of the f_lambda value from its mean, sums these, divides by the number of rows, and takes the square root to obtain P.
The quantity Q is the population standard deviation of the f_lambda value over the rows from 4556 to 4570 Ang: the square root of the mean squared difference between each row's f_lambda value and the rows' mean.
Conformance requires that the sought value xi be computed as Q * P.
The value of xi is 0.28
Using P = 0.3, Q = 0.94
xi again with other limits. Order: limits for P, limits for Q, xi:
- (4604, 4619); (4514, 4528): 0.30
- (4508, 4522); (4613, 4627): 0.06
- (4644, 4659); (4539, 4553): 0.36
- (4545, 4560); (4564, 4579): 0.39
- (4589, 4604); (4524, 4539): 0.15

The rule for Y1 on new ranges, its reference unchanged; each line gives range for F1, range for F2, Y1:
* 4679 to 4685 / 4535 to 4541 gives 0.5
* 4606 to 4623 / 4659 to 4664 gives -0.2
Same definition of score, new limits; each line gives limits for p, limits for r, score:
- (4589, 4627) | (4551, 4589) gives 1.0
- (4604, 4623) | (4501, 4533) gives 0.8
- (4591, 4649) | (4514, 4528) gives 0.8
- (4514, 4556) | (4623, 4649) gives 1.2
